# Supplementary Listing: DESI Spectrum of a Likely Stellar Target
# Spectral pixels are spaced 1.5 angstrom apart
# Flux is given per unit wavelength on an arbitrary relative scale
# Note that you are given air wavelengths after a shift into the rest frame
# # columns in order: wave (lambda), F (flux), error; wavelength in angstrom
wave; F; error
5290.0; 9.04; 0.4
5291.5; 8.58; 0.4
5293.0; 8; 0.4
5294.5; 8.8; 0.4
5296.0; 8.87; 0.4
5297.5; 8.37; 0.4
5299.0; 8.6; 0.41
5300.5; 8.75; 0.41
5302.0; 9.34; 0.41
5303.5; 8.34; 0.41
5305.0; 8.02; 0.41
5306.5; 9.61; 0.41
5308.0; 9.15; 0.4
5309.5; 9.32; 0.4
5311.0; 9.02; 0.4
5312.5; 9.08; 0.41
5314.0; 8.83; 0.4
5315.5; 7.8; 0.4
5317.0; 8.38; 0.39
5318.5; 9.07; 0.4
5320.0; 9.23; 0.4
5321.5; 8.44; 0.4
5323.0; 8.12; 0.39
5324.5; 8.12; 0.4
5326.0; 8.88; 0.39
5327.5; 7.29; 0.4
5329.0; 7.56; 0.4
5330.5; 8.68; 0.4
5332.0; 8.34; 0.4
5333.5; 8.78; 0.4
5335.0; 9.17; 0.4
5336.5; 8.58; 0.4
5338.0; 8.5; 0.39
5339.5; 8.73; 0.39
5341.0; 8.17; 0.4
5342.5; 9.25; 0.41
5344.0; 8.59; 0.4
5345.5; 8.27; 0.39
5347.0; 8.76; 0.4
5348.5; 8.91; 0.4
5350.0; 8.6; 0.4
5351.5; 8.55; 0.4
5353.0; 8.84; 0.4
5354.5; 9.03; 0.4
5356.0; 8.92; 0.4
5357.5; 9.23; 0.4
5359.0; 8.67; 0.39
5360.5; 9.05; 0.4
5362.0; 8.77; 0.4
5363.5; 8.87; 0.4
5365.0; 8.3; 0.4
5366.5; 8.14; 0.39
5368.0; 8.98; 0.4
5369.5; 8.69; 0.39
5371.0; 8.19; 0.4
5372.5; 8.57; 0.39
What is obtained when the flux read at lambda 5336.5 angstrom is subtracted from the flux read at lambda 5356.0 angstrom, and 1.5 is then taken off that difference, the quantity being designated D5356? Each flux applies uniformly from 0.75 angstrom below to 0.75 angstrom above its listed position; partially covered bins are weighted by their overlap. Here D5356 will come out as -1.2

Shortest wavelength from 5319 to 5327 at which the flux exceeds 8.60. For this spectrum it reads 5320.0 angstrom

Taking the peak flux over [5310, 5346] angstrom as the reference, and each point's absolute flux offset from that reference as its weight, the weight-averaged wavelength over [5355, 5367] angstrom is 5363.1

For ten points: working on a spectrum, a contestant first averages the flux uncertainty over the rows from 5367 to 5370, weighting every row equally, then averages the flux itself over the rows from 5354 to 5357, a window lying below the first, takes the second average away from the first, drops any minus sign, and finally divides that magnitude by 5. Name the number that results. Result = 1.72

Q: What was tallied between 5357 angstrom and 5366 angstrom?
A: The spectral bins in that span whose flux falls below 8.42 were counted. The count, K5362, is 1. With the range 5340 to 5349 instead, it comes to 2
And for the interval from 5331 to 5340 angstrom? 1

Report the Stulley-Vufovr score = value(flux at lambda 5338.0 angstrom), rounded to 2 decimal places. 8.50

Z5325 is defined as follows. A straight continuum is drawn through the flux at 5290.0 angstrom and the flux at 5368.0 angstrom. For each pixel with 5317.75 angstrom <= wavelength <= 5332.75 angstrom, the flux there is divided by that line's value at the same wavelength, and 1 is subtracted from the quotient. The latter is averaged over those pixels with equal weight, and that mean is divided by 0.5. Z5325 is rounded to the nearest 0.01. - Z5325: -0.14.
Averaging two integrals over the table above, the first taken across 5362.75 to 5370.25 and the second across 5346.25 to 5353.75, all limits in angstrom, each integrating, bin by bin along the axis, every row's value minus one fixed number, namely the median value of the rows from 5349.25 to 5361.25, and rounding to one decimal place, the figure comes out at -1.6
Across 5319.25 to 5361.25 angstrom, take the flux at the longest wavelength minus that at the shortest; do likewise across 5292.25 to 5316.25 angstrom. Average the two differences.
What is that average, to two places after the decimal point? -0.19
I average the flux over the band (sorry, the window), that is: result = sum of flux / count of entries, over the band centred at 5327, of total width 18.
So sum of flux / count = 8.47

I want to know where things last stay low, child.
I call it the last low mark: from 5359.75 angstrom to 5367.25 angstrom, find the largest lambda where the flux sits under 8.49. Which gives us 5366.5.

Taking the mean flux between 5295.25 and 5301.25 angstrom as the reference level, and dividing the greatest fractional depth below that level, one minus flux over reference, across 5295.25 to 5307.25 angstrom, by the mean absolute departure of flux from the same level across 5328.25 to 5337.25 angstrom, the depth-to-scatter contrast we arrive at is 0.20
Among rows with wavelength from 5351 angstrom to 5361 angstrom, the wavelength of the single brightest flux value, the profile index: 5357.5 angstrom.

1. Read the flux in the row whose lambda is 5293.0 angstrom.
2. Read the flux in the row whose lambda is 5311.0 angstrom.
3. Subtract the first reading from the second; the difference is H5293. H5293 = 1.0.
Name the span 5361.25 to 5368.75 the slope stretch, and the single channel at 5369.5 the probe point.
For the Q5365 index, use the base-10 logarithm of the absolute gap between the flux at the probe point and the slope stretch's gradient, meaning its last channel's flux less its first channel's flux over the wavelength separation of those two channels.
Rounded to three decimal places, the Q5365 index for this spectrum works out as 0.937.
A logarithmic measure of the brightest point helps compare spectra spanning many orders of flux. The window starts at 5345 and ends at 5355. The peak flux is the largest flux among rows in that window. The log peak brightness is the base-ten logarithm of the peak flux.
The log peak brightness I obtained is 0.956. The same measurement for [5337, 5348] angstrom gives 0.966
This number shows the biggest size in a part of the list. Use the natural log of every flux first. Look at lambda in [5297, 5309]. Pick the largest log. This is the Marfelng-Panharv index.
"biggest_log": 2.26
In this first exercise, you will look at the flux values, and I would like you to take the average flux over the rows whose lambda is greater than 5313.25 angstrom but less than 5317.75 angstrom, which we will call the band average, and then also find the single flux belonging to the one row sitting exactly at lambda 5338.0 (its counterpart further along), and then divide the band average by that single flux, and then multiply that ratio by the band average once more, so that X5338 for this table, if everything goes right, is 8.2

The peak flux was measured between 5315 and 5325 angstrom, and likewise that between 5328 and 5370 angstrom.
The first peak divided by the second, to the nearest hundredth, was 1.00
